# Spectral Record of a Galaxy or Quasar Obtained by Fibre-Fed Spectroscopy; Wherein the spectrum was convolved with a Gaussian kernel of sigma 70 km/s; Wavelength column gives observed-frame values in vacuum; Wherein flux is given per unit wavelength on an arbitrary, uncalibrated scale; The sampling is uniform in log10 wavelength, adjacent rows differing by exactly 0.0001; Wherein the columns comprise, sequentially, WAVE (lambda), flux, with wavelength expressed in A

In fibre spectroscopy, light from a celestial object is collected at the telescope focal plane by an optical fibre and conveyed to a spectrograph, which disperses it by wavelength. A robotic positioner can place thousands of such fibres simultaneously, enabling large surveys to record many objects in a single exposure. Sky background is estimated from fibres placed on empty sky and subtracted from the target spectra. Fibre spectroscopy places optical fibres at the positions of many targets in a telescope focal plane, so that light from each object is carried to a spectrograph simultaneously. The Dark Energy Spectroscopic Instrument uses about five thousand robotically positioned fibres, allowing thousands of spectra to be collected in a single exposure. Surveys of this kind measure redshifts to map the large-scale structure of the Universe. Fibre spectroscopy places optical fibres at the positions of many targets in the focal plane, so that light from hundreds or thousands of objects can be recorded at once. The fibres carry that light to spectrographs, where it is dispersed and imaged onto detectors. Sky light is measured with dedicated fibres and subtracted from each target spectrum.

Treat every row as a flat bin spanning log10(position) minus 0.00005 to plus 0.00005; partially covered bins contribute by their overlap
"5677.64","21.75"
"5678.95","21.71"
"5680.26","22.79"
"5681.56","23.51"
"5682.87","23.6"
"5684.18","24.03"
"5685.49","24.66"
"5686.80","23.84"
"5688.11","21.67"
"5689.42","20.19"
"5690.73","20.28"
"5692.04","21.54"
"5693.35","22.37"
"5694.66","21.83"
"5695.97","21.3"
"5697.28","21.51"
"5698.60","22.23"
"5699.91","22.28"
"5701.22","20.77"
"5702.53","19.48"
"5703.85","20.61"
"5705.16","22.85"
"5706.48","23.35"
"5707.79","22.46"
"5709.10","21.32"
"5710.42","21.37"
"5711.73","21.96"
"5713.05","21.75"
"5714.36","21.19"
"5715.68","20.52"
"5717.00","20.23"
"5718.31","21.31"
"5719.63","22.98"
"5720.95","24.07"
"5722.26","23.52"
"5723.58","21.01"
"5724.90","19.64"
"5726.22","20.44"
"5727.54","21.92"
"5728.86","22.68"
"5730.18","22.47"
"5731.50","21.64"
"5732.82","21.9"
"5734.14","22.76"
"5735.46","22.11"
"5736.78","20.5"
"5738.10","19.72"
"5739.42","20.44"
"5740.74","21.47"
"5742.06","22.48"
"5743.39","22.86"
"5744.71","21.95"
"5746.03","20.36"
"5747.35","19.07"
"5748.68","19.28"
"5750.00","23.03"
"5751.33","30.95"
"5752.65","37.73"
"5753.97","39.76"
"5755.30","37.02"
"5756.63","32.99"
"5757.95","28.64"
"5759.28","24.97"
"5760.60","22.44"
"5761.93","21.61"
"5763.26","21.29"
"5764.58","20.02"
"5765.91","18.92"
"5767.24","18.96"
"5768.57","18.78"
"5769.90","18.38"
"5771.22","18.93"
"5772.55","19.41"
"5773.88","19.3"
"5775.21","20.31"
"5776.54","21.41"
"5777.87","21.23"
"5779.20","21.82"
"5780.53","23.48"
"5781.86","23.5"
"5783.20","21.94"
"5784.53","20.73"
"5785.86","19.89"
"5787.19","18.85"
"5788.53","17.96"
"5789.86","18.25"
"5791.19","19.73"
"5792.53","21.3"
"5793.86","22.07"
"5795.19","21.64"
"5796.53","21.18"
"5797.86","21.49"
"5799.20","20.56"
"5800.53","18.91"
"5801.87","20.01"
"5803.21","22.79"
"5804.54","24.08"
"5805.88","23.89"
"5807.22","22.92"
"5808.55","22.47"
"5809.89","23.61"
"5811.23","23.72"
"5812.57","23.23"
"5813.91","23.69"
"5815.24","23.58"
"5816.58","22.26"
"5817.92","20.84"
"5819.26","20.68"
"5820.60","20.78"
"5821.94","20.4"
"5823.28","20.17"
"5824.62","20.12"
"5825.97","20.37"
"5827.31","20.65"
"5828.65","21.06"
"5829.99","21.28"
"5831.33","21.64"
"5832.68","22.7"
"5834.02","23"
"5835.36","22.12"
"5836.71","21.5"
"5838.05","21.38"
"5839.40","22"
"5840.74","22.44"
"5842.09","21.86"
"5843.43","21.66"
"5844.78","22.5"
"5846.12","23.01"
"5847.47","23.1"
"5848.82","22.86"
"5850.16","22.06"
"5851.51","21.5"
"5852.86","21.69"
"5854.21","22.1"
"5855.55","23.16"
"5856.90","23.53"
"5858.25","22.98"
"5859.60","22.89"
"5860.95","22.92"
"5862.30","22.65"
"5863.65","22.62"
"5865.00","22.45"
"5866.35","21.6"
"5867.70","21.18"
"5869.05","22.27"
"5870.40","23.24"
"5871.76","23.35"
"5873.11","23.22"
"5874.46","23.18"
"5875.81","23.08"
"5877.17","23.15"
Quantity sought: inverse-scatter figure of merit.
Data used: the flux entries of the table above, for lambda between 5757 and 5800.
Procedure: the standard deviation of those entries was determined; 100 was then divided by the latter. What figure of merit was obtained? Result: 46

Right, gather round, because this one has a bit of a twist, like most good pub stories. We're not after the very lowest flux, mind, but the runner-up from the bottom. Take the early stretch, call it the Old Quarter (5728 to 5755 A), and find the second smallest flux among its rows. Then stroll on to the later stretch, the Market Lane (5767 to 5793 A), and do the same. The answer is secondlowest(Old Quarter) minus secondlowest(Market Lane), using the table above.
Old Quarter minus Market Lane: 1.0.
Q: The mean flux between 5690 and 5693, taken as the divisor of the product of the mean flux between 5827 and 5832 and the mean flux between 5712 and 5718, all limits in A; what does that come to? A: 21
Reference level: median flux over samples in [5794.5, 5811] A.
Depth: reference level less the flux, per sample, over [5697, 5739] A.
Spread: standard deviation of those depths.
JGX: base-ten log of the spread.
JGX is 0.06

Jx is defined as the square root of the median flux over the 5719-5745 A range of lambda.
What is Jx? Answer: 4.68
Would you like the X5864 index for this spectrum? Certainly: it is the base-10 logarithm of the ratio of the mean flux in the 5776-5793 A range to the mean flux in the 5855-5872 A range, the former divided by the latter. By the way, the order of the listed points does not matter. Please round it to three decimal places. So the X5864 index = -0.038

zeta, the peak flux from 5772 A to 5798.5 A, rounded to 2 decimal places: 23.50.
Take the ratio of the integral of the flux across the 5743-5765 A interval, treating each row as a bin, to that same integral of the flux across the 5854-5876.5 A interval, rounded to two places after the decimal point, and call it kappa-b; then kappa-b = 1.13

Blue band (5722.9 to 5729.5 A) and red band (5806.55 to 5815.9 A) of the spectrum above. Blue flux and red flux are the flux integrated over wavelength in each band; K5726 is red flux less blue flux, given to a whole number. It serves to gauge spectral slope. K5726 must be 79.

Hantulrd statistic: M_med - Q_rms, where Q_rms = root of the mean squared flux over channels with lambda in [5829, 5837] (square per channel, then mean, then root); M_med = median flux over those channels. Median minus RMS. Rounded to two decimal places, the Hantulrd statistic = -0.17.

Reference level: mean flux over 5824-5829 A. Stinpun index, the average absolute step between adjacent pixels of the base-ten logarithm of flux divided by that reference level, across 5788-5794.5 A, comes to 0.022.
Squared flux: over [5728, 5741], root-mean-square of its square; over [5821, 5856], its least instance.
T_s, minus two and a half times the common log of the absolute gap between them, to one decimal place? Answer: -4.5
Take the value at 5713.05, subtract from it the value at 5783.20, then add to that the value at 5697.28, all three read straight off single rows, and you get 21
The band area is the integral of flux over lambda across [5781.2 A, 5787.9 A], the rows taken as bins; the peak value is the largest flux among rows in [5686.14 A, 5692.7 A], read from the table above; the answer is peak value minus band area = -116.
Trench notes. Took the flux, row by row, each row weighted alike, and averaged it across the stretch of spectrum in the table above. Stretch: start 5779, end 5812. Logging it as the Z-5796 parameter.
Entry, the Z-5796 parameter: 21.5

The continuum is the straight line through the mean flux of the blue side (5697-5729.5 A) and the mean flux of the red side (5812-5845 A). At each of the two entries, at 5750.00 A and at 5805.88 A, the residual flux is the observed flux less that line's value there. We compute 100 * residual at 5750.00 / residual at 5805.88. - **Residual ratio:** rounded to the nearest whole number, 62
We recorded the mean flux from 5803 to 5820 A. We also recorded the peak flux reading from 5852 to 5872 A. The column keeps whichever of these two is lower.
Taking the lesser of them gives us 22.9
